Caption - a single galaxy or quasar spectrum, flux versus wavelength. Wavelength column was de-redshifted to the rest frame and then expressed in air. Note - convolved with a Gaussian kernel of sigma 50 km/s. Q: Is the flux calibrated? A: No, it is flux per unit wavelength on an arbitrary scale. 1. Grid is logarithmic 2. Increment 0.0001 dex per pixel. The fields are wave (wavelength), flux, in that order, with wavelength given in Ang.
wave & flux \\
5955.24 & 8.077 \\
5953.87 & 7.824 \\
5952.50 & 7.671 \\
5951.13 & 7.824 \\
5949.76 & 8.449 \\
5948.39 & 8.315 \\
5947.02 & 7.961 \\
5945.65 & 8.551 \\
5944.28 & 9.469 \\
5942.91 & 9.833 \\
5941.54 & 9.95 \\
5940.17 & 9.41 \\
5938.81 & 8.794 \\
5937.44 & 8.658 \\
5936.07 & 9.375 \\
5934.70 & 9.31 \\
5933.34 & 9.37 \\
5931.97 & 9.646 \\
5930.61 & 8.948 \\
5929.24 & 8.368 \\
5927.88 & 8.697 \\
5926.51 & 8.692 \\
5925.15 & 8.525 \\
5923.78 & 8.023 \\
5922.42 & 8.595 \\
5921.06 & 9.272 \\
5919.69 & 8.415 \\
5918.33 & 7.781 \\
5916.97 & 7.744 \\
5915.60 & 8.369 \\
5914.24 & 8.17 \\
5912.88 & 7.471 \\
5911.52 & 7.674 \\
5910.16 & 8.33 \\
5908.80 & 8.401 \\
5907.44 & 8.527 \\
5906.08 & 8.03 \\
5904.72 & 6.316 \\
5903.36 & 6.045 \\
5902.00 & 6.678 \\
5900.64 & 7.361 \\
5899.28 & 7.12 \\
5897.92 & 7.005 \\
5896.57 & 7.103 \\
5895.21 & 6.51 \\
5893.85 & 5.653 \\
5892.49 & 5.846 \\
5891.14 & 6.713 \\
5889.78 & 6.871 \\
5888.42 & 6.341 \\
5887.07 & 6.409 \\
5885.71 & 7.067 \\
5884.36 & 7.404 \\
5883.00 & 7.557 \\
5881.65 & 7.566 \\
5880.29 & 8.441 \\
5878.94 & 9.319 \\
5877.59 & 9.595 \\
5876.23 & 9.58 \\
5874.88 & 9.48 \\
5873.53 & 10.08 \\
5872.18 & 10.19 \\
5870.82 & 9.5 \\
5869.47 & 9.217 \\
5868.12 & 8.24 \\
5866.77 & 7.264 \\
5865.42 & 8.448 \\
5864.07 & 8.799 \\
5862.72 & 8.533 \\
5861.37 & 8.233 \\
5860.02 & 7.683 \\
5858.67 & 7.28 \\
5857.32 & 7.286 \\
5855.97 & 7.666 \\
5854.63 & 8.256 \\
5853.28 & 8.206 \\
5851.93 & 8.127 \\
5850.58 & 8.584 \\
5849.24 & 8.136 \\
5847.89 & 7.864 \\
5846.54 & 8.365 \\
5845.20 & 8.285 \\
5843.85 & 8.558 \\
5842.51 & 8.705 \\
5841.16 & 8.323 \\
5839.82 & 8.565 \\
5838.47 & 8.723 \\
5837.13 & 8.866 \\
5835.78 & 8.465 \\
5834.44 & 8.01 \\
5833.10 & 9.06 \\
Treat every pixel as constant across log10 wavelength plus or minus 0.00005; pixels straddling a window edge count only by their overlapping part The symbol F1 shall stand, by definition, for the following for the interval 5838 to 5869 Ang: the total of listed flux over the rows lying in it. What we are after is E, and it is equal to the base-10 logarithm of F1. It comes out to 2.27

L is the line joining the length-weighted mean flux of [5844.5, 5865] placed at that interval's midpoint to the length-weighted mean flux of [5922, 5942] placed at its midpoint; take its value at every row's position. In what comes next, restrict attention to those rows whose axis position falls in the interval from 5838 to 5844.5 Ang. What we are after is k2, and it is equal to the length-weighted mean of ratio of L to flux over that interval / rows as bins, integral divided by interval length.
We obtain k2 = 0.93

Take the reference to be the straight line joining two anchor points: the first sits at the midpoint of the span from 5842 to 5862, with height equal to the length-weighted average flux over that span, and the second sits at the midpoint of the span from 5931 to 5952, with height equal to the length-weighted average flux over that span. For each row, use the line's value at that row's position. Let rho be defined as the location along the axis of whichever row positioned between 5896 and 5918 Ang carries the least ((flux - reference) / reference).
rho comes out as 5903.36 Ang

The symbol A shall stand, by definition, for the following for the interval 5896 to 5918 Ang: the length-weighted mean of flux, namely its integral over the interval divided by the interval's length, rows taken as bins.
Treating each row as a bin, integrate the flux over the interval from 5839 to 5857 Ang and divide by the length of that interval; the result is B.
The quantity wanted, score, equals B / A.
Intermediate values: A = 7.53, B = 8.26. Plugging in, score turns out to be 1.10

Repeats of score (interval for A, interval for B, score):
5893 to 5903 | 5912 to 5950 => 1.29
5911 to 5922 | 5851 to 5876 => 1.04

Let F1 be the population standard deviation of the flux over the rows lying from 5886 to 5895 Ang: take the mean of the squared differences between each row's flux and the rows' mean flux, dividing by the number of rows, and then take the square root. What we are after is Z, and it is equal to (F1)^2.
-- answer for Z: 0.19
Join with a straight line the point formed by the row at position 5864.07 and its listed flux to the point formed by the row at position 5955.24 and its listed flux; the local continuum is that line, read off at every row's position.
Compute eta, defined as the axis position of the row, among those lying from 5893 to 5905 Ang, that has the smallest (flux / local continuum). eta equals 5893.85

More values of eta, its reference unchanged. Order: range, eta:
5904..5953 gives 5904.72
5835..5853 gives 5847.89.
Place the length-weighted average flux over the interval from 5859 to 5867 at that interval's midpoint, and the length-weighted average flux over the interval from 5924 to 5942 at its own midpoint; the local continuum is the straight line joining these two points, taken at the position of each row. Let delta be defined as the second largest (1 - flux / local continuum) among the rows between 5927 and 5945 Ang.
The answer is 0.05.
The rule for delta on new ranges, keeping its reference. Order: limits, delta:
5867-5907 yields 0.31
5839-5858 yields 0.05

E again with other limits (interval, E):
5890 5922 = 2.23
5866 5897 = 2.26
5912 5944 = 2.30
